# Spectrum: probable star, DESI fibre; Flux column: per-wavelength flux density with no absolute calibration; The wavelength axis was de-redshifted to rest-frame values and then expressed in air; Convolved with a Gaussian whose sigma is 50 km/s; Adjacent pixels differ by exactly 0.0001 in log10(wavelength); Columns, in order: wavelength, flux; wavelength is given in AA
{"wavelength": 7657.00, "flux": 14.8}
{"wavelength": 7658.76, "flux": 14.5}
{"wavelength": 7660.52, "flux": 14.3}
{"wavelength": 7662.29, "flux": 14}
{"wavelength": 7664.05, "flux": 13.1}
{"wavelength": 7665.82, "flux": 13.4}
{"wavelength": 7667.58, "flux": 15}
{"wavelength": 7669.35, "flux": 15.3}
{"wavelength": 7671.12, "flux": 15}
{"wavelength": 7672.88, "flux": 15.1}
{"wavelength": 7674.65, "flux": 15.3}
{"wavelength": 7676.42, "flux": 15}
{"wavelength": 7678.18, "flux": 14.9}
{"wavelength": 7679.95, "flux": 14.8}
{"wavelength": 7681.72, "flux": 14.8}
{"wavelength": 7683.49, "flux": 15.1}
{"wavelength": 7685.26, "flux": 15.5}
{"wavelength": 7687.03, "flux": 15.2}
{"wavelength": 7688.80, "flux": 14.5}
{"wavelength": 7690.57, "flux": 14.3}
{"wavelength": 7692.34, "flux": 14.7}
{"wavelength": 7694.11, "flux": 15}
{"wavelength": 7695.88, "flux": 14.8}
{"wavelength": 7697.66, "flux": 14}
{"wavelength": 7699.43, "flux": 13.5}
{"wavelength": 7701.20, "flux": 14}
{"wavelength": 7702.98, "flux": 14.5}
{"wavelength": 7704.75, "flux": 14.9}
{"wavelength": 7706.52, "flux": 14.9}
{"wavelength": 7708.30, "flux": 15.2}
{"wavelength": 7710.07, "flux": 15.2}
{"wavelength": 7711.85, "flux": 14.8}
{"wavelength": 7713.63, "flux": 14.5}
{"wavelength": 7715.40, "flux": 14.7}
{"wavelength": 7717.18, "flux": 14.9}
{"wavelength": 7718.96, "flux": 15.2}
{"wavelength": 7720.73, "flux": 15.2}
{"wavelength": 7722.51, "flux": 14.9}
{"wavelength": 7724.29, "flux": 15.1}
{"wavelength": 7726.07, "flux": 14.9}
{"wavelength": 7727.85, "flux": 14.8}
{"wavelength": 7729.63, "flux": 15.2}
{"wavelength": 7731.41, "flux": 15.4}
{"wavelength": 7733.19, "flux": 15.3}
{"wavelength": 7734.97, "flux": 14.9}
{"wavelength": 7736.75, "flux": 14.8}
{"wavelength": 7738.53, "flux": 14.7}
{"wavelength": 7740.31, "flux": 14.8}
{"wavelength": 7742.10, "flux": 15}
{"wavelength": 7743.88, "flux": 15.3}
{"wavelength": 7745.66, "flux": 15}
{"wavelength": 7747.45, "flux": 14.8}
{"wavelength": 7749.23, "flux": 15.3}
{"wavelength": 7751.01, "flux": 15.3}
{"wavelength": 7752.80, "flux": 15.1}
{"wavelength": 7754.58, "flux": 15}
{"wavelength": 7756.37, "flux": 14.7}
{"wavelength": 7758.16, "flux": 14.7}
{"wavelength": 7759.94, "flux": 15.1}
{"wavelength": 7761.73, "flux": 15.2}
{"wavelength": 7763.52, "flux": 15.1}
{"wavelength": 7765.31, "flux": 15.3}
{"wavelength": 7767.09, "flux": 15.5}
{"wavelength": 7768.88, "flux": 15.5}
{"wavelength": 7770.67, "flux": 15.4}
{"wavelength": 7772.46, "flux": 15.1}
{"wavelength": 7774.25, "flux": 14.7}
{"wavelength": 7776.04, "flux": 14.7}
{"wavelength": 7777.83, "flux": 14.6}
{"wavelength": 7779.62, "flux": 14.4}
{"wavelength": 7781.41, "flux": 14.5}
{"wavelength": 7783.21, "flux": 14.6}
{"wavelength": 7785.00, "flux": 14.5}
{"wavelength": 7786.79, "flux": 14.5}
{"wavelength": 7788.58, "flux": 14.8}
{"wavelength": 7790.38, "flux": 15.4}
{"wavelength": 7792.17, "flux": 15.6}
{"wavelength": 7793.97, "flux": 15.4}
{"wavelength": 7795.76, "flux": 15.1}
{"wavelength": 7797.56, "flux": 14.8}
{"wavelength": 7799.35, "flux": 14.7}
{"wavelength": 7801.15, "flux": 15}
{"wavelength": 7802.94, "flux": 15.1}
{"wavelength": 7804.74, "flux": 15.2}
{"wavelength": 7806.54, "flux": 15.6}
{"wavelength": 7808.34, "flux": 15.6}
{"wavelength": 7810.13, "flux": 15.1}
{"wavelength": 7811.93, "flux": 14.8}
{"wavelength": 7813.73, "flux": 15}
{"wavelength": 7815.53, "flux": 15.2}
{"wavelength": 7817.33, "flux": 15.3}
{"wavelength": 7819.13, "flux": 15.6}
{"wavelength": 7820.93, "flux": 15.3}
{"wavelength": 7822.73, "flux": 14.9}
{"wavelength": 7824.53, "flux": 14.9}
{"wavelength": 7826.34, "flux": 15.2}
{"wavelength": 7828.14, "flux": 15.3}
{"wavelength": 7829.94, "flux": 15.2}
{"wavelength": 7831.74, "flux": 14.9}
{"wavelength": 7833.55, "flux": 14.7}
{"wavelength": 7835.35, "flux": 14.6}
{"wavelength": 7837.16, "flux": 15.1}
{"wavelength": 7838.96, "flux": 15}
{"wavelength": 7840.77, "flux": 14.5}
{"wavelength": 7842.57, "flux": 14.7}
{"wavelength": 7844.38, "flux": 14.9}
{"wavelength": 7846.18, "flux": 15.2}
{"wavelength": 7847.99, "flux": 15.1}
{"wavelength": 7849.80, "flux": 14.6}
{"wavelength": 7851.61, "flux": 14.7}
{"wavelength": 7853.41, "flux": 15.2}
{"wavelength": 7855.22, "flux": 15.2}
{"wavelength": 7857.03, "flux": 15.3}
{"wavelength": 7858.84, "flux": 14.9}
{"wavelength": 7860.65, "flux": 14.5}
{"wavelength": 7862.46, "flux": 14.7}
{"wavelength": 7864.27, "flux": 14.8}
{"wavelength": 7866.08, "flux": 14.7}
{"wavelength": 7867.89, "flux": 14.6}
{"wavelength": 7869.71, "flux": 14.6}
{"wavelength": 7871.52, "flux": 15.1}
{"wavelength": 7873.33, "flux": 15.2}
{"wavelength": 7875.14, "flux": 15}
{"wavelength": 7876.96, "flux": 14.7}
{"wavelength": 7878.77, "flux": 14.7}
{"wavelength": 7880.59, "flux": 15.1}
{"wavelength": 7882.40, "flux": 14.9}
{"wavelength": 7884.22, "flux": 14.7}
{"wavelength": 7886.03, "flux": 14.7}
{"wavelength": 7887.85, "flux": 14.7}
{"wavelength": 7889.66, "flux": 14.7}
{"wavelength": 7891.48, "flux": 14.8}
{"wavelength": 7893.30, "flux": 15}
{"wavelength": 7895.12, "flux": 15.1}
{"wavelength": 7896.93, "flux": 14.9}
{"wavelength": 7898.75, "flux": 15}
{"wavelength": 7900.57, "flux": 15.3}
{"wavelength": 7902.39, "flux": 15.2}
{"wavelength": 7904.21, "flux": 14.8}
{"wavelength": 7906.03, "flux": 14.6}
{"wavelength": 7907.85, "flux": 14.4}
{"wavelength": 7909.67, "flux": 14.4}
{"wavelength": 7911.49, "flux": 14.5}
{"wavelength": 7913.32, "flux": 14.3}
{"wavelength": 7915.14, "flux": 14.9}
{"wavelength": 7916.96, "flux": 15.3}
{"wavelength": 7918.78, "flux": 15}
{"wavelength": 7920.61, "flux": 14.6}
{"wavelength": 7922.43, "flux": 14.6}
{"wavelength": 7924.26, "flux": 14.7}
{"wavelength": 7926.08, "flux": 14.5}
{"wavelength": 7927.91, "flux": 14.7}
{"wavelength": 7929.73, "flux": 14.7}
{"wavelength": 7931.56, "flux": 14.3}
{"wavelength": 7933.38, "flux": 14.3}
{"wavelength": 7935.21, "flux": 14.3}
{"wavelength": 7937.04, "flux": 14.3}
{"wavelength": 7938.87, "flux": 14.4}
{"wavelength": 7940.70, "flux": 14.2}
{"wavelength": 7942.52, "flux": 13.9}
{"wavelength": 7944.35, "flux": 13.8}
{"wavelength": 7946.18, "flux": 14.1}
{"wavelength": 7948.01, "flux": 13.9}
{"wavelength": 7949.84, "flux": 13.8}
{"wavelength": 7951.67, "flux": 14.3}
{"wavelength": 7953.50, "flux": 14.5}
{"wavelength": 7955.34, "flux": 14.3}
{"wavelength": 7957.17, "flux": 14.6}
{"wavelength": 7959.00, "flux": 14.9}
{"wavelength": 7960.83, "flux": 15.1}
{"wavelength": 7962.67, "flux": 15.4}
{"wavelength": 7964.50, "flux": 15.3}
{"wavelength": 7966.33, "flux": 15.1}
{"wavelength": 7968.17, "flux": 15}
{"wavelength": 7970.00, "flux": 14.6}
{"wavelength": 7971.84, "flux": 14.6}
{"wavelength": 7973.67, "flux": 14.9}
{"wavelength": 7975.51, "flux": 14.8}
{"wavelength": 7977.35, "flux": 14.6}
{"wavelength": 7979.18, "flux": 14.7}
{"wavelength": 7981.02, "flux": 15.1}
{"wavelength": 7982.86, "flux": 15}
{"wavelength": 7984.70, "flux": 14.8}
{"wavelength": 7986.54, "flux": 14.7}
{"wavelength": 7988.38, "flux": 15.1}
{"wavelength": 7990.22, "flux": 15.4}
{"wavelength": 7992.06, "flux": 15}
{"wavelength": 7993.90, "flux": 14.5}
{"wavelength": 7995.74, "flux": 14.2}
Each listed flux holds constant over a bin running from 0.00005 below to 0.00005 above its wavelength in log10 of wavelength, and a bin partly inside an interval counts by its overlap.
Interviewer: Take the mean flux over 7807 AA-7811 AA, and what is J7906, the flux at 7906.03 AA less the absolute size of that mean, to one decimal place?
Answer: -0.8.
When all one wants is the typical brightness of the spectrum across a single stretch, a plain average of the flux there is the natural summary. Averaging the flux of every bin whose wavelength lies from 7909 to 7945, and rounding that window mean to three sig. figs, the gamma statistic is 14.5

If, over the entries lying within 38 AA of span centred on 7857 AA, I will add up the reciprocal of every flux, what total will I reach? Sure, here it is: 1.412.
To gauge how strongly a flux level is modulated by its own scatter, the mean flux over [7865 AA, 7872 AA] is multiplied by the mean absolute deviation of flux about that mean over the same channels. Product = 2.6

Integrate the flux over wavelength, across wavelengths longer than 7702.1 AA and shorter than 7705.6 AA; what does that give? 52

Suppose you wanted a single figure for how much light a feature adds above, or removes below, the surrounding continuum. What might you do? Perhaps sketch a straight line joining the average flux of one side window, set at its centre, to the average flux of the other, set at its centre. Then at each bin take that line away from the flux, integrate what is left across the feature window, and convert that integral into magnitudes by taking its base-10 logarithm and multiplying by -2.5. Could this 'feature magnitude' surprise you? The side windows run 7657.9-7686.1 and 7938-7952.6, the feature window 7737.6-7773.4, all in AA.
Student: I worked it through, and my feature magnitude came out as -3.32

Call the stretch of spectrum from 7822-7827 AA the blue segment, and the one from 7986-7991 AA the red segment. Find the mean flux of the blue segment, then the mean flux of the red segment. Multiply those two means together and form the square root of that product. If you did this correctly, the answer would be 15.0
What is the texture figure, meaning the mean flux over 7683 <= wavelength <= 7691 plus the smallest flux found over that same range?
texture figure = 29.2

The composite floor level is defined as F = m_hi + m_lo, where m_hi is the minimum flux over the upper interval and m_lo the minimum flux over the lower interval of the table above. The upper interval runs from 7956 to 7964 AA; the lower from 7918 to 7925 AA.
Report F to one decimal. 29.2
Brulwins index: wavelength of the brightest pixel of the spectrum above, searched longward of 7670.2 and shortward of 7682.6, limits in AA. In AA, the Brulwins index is 7674.65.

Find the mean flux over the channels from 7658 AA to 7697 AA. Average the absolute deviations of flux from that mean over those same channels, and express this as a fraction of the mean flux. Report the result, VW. 0.0301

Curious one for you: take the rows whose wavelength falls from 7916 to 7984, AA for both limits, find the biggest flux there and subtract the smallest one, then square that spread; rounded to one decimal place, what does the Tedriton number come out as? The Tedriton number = 2.6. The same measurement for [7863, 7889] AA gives 0.4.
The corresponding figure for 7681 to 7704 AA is 4.0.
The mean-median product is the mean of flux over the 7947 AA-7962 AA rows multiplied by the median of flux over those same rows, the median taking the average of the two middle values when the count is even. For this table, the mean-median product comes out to 208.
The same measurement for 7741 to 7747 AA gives 226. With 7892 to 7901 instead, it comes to 226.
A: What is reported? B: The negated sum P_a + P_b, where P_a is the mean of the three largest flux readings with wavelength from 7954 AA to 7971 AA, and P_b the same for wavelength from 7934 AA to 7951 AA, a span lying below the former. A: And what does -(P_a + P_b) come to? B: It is -29.6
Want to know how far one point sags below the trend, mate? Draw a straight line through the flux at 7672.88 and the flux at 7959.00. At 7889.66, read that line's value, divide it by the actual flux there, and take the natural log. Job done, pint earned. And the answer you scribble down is 0.017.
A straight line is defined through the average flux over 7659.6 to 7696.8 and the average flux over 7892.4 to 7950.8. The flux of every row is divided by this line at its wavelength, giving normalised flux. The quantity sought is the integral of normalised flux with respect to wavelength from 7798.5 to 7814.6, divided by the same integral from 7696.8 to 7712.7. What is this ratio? 1.06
